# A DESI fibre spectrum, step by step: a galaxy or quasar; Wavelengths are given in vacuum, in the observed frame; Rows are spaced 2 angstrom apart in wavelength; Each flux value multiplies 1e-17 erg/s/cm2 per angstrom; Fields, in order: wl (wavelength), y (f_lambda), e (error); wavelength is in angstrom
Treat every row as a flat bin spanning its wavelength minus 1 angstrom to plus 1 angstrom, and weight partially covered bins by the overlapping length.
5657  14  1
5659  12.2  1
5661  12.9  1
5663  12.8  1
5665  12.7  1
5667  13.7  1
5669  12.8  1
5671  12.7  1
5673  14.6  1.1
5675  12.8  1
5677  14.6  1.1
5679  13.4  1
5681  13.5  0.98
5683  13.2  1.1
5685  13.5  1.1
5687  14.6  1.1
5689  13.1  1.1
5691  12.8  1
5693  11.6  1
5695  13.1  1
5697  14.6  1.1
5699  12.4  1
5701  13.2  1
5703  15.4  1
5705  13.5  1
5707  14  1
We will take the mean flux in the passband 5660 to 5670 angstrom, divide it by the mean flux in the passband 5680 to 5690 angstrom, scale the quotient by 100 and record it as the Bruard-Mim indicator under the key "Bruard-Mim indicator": 96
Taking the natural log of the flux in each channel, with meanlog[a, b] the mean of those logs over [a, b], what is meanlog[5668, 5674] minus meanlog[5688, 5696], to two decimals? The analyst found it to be 0.05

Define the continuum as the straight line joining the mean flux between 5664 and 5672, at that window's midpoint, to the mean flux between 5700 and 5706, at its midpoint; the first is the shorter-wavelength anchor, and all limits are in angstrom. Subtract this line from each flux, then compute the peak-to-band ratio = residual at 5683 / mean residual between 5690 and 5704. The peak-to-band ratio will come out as 0.4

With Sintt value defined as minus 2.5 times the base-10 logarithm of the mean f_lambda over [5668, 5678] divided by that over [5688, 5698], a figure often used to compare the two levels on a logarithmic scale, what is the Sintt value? -0.04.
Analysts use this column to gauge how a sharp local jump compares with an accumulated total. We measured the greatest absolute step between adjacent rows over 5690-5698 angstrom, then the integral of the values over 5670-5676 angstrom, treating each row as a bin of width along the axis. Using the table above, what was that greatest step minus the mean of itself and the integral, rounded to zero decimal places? -39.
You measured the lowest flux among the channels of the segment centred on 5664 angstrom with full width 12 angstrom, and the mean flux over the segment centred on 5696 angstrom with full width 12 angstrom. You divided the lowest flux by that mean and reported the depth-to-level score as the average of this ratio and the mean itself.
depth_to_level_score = 6.95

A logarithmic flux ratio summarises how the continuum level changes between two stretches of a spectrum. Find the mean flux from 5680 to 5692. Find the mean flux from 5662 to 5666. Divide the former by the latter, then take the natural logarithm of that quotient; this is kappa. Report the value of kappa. 0.053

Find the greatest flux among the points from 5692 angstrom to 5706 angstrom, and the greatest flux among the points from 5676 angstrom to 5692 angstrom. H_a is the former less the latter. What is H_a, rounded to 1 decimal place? 0.8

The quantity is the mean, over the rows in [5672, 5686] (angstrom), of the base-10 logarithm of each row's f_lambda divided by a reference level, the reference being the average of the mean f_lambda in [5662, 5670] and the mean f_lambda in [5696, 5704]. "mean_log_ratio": 0.006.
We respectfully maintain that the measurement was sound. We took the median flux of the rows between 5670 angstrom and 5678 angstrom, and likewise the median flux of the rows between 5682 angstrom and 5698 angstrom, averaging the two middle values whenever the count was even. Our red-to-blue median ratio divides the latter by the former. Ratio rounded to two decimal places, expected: 0.96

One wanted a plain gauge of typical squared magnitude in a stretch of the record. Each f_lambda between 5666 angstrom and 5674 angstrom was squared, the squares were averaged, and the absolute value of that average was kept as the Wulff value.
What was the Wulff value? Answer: 181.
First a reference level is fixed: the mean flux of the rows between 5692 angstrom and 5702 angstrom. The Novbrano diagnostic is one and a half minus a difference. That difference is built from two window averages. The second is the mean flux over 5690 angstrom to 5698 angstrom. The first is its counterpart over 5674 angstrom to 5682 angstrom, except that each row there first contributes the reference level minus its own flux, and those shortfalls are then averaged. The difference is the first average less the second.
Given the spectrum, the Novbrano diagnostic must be 15.1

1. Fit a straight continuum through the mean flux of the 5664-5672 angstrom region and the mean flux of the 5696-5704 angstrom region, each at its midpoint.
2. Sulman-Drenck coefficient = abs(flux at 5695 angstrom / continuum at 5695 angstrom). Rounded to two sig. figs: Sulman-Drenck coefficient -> 0.95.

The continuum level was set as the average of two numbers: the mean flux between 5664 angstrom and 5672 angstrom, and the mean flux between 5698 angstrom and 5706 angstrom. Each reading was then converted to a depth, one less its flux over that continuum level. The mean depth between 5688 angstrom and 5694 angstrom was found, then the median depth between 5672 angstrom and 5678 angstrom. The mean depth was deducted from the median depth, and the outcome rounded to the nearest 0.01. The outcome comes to -0.16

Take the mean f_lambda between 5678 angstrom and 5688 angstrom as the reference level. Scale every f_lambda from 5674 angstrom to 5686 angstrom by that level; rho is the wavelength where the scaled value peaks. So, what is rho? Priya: 5677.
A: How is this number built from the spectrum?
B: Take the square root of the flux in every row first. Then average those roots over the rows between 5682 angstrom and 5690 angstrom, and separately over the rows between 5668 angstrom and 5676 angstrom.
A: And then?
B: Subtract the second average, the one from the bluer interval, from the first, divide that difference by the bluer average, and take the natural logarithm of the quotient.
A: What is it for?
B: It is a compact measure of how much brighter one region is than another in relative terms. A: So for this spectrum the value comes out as -4.2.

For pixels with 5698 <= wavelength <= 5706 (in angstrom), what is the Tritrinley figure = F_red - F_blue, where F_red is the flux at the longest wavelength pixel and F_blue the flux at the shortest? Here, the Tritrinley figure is 1.1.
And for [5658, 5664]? 0.6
